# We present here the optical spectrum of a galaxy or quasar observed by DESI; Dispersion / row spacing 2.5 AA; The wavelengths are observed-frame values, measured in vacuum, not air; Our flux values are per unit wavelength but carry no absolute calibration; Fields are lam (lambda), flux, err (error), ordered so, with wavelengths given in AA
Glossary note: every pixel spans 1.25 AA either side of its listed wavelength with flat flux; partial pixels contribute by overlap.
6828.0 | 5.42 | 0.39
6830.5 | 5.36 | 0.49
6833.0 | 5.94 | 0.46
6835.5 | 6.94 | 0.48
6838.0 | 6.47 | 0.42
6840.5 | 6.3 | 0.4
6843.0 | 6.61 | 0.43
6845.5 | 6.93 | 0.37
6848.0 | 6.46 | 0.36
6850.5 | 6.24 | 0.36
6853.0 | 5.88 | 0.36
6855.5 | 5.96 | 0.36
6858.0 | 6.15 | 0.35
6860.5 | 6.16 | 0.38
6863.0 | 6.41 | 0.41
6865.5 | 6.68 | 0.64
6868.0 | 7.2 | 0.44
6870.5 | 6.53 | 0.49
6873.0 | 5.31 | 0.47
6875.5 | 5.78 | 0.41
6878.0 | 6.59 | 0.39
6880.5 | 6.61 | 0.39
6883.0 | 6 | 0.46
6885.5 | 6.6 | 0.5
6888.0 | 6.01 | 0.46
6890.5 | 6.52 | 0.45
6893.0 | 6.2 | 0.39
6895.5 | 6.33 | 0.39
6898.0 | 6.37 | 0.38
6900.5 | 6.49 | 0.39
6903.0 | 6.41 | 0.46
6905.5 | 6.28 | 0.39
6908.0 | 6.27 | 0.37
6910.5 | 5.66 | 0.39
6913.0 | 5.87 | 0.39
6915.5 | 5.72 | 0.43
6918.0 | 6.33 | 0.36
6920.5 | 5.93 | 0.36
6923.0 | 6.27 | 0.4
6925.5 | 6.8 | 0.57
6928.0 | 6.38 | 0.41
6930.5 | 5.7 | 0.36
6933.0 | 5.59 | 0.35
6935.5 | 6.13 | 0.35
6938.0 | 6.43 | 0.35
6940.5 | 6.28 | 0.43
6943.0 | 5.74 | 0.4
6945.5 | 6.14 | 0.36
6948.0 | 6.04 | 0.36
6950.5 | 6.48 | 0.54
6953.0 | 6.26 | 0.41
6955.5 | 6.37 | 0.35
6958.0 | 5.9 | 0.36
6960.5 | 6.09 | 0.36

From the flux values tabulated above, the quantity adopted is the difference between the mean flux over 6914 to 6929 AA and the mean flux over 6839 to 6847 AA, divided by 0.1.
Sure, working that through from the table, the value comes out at -4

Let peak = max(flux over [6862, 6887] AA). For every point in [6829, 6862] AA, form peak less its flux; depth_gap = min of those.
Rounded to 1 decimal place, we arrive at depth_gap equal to 0.3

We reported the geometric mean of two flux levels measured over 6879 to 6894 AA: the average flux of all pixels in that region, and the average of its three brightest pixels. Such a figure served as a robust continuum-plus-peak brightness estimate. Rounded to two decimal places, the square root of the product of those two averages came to 6.45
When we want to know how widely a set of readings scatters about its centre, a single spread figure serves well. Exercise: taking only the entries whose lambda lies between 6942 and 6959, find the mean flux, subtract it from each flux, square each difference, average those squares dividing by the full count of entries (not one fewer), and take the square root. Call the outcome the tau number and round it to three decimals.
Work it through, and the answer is 0.242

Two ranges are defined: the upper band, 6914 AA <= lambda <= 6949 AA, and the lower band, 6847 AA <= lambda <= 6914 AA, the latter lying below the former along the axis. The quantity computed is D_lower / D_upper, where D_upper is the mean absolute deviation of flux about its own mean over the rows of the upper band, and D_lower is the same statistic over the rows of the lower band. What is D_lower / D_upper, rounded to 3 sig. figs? 1.05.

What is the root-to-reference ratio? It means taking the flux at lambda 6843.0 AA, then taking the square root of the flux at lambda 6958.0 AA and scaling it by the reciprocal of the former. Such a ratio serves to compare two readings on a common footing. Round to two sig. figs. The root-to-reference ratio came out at 0.37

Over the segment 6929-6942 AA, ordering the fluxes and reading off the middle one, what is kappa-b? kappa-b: 6.13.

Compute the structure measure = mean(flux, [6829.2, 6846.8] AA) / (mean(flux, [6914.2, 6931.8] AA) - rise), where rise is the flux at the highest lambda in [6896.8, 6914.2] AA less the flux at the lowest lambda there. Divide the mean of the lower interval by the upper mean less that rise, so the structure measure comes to 0.96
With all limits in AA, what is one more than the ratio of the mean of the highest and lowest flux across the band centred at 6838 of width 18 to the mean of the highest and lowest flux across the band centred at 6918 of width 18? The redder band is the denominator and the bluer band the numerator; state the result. 1.99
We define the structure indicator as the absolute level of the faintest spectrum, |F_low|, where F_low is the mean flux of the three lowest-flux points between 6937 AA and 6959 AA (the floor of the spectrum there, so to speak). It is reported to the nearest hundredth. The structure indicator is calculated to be 5.89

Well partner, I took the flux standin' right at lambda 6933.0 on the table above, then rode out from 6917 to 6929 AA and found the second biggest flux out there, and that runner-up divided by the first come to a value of 1.14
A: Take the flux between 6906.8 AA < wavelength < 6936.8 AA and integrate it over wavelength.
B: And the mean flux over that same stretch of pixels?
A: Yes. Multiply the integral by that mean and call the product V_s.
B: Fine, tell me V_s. 1100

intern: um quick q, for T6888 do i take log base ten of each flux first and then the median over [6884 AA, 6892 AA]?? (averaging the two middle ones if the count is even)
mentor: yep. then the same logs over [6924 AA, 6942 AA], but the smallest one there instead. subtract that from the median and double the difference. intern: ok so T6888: 0.13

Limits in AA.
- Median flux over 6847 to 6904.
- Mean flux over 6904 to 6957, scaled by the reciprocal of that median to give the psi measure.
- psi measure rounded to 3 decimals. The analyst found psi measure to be 0.962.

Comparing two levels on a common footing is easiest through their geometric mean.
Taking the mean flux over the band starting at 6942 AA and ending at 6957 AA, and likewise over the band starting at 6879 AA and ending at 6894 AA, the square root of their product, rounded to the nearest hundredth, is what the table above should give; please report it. 6.25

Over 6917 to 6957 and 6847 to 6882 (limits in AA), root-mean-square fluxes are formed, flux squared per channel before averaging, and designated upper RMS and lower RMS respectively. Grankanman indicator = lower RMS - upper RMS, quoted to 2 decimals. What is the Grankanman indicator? 0.11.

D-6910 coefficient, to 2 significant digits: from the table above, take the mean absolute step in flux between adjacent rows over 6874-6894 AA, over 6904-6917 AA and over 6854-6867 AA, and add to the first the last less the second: 0.43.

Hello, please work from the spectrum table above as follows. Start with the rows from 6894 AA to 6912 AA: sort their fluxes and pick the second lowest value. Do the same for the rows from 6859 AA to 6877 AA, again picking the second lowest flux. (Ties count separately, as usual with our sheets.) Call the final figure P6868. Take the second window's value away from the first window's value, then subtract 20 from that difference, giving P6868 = -19.51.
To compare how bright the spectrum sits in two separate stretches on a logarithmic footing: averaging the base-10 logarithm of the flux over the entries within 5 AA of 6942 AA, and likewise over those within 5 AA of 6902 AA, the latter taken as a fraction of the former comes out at 1.02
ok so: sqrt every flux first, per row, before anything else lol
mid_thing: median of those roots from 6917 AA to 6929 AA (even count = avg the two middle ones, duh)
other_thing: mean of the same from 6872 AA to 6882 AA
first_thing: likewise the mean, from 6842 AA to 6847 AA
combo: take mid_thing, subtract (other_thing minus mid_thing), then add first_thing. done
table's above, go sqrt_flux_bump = 5.17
